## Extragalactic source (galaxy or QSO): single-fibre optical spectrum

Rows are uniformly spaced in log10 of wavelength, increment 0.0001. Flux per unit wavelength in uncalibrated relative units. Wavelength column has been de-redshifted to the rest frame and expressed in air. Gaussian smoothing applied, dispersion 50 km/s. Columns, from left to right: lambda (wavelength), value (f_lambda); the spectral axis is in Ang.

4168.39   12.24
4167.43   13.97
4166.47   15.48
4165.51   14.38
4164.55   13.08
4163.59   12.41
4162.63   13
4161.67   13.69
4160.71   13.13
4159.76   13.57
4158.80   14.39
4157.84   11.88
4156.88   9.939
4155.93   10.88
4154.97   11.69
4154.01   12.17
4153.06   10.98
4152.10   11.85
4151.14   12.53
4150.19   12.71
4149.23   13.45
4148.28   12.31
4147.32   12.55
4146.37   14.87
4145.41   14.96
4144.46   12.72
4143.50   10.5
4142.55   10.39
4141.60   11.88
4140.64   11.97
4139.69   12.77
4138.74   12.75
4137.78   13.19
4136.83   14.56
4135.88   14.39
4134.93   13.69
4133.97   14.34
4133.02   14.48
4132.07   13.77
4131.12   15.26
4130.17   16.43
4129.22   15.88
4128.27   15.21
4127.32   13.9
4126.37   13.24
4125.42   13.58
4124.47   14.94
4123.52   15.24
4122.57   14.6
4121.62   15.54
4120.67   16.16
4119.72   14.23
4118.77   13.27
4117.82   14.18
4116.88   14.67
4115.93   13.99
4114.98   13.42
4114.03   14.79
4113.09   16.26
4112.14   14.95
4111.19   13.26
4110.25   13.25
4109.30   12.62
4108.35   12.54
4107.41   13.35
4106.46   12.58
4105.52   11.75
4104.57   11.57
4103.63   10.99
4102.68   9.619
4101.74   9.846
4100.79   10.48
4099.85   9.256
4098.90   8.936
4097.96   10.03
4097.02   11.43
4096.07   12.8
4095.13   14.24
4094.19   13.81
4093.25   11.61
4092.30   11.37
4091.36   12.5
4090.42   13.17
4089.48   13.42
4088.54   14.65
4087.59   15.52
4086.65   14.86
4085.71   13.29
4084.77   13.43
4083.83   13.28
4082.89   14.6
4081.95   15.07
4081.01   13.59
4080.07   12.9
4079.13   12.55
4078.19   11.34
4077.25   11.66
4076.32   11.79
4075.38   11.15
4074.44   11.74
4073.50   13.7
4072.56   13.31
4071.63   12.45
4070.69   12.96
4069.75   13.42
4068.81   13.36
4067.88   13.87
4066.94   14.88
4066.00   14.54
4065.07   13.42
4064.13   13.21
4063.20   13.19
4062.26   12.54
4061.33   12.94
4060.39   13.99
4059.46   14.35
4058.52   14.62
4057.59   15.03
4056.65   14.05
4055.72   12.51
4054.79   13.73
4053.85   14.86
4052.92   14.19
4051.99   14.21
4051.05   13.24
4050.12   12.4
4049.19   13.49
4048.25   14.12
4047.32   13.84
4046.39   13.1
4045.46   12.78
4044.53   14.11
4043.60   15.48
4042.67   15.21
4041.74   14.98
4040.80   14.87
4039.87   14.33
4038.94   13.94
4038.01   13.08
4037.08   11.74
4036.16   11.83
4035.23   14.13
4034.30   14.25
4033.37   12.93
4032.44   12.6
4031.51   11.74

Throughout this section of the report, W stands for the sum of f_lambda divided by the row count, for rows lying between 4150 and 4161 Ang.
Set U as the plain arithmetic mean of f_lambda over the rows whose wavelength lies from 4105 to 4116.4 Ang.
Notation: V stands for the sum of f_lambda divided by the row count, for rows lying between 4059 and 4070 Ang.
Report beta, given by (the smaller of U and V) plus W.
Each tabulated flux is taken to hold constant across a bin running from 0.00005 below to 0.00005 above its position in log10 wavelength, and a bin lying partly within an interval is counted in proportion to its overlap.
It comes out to 25.7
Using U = 13.6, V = 13.6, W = 12.1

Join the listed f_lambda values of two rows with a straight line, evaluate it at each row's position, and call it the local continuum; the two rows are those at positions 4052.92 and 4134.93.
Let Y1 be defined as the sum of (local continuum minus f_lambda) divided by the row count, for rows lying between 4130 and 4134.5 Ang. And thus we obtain -1.1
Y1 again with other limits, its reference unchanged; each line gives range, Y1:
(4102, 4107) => 2.6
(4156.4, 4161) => 1.0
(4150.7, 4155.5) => 1.7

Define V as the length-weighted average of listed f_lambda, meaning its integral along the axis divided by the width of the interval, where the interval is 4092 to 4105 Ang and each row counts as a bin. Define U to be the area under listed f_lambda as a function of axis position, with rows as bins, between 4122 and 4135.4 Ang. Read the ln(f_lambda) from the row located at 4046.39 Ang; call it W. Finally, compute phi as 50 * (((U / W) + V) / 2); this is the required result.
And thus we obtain 2182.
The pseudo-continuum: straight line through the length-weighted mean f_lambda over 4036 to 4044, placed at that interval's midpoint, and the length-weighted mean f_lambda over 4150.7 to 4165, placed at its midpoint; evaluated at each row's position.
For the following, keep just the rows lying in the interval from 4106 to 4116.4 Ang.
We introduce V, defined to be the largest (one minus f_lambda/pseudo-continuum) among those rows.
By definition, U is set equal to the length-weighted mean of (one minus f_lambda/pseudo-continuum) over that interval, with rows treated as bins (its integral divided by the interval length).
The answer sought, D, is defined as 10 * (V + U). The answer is -0.2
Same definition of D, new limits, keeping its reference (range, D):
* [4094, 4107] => 4.7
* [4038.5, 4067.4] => 1.0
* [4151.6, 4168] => 1.6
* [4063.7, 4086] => 2.0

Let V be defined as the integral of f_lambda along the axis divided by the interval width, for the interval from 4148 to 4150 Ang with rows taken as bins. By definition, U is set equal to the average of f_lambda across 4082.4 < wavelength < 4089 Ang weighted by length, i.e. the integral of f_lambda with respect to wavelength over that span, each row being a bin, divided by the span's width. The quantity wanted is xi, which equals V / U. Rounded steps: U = 14.2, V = 12.9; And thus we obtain 0.91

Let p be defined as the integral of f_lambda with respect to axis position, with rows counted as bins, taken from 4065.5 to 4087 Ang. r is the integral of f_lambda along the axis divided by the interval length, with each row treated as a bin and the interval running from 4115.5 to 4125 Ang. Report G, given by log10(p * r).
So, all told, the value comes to 3.62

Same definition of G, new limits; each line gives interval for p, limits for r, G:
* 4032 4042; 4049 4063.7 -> 3.27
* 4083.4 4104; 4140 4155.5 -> 3.49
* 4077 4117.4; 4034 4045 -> 3.86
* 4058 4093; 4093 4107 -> 3.72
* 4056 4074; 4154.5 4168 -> 3.50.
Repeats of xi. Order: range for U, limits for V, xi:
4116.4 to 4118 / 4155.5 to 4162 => 0.86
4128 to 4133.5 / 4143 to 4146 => 0.84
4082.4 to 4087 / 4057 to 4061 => 1.04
